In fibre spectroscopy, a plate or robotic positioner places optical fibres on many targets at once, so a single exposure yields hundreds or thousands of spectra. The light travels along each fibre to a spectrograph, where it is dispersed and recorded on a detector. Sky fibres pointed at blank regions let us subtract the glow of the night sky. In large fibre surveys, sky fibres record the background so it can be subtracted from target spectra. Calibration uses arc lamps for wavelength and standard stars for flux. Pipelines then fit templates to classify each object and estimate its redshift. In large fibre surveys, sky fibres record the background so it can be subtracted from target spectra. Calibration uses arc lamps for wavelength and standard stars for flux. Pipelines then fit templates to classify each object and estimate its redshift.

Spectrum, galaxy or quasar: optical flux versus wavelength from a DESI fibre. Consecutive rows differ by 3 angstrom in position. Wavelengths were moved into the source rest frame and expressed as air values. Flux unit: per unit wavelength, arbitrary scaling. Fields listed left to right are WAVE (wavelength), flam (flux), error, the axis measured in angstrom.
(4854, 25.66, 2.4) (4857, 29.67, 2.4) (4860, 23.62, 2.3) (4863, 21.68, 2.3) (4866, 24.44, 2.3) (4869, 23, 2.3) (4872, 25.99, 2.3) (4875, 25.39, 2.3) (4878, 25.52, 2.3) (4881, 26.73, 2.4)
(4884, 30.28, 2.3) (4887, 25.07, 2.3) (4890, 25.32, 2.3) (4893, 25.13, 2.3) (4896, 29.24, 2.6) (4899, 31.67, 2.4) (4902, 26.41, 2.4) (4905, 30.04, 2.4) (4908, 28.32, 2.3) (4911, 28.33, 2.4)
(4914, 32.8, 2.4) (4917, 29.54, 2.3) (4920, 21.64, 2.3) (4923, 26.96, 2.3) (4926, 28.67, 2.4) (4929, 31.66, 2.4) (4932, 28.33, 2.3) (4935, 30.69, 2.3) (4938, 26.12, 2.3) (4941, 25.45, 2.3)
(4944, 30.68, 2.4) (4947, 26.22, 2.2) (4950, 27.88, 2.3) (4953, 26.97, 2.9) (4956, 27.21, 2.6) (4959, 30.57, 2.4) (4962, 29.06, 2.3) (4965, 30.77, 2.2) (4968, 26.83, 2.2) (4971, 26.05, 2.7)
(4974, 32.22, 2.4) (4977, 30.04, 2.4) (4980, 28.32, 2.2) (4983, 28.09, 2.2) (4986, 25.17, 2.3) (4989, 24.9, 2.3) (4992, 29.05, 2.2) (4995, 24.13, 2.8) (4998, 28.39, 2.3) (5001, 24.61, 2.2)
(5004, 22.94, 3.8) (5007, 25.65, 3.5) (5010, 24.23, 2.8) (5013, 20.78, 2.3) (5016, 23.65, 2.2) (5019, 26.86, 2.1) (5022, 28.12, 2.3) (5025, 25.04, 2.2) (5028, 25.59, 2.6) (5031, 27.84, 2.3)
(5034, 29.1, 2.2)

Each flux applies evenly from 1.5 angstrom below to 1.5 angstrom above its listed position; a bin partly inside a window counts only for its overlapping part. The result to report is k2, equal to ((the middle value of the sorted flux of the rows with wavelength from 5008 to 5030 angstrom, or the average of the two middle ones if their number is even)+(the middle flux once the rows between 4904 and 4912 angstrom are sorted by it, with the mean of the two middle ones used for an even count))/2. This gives 26.7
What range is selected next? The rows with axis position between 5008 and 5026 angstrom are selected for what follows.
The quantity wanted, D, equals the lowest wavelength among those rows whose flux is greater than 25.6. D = 5019 angstrom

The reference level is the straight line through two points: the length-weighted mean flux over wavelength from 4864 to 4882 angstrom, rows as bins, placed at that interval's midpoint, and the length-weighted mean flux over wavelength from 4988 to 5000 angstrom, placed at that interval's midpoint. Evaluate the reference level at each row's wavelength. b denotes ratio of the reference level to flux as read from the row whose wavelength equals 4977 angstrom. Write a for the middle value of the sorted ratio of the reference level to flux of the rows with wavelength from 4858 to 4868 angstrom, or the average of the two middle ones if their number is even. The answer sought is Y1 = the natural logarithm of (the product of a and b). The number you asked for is -0.08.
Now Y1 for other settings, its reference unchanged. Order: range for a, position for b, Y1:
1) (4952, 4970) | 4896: -0.22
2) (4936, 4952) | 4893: 0.00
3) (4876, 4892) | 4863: 0.12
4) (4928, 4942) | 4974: -0.29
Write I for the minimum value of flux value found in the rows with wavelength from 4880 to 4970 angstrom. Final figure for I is 21.64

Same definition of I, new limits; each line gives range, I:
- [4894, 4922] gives 21.64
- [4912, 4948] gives 21.64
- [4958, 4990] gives 24.9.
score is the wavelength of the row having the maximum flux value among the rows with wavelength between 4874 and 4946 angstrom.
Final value 4914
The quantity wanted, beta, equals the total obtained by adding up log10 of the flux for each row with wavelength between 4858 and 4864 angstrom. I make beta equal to 2.71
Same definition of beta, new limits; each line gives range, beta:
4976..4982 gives 2.93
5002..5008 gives 2.77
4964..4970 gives 2.92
